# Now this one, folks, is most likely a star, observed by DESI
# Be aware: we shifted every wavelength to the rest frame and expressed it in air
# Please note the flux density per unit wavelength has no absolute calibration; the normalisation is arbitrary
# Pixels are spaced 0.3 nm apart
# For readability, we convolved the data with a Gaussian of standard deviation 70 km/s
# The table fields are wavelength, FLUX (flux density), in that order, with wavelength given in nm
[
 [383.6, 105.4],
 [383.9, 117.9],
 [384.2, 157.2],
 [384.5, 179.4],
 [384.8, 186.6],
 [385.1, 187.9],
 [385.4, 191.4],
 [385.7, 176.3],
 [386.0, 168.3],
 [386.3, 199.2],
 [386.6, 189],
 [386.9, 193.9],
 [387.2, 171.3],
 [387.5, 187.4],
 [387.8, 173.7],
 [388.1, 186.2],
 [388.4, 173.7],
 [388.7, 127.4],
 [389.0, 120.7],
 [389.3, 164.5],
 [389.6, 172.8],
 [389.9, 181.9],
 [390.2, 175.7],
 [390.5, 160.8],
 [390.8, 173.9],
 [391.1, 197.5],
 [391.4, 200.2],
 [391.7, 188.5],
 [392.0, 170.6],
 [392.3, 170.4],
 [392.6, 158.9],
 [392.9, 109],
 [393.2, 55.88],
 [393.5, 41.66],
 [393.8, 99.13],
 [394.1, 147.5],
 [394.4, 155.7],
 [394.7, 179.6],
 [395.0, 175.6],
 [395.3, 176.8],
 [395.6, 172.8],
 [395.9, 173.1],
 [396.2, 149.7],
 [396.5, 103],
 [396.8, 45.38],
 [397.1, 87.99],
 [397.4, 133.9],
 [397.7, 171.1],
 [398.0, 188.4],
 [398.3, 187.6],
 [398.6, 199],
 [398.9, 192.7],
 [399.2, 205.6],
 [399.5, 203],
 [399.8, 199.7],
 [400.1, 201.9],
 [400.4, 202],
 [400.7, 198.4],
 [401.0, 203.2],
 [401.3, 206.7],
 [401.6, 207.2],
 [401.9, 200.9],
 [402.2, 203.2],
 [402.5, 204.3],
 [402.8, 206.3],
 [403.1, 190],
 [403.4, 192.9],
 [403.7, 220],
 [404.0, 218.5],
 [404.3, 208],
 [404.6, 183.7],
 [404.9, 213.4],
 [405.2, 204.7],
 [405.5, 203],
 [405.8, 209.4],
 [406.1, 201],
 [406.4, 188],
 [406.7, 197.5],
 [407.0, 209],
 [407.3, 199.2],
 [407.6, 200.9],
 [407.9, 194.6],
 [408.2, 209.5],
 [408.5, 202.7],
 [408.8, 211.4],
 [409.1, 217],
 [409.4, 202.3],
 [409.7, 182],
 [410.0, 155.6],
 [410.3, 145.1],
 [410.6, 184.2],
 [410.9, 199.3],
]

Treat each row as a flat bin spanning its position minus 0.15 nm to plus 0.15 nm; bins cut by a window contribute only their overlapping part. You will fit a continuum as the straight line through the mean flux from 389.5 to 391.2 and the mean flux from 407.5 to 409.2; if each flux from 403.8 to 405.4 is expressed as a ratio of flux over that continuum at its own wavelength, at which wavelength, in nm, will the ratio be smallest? 404.6 nm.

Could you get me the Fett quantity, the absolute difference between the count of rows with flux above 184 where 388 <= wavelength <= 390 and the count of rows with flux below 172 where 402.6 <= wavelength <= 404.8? 1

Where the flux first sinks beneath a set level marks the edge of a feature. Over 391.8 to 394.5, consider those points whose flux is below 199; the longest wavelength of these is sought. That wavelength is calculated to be 394.4 nm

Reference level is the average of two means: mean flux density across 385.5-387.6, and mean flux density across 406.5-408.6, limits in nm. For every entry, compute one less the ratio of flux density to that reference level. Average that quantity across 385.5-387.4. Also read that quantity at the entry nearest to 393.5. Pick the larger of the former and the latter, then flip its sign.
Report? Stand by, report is -0.78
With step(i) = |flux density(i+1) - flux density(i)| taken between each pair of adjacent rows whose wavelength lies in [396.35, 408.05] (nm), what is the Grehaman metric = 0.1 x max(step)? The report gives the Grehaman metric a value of 5.8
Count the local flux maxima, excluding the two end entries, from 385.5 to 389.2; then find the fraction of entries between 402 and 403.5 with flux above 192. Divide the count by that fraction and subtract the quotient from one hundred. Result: 95.0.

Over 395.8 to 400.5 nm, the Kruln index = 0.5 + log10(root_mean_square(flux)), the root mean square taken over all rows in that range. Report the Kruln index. 2.74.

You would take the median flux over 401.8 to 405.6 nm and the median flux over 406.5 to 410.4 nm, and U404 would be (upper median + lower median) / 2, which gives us 203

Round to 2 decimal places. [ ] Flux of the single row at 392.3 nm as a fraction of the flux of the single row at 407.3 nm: 0.86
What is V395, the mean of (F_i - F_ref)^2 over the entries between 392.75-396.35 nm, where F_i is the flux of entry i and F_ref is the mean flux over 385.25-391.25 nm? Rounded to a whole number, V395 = 3602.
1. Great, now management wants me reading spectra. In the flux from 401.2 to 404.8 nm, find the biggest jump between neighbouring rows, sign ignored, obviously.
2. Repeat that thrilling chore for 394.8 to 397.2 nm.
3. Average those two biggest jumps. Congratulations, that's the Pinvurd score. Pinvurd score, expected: 42.4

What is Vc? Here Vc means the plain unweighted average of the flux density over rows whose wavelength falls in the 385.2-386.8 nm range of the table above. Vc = 185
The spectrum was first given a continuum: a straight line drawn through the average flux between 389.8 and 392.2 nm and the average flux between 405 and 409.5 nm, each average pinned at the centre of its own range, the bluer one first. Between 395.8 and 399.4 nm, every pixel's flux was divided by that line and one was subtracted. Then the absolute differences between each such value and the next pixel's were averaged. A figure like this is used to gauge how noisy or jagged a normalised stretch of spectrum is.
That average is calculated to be 0.14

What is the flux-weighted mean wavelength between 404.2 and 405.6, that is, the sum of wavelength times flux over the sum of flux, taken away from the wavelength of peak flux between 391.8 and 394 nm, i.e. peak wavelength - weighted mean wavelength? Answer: -12.90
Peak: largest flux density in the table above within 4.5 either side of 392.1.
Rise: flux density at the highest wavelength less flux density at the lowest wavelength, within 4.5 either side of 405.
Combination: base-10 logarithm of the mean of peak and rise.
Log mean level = 2.01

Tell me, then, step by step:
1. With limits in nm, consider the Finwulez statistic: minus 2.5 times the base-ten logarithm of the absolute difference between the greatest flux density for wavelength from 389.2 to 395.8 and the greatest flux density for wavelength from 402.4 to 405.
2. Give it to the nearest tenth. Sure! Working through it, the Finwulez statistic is -3.2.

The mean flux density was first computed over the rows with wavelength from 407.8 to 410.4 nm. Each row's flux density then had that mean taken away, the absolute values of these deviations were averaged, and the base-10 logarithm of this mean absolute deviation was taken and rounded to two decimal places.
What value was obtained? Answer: 1.30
